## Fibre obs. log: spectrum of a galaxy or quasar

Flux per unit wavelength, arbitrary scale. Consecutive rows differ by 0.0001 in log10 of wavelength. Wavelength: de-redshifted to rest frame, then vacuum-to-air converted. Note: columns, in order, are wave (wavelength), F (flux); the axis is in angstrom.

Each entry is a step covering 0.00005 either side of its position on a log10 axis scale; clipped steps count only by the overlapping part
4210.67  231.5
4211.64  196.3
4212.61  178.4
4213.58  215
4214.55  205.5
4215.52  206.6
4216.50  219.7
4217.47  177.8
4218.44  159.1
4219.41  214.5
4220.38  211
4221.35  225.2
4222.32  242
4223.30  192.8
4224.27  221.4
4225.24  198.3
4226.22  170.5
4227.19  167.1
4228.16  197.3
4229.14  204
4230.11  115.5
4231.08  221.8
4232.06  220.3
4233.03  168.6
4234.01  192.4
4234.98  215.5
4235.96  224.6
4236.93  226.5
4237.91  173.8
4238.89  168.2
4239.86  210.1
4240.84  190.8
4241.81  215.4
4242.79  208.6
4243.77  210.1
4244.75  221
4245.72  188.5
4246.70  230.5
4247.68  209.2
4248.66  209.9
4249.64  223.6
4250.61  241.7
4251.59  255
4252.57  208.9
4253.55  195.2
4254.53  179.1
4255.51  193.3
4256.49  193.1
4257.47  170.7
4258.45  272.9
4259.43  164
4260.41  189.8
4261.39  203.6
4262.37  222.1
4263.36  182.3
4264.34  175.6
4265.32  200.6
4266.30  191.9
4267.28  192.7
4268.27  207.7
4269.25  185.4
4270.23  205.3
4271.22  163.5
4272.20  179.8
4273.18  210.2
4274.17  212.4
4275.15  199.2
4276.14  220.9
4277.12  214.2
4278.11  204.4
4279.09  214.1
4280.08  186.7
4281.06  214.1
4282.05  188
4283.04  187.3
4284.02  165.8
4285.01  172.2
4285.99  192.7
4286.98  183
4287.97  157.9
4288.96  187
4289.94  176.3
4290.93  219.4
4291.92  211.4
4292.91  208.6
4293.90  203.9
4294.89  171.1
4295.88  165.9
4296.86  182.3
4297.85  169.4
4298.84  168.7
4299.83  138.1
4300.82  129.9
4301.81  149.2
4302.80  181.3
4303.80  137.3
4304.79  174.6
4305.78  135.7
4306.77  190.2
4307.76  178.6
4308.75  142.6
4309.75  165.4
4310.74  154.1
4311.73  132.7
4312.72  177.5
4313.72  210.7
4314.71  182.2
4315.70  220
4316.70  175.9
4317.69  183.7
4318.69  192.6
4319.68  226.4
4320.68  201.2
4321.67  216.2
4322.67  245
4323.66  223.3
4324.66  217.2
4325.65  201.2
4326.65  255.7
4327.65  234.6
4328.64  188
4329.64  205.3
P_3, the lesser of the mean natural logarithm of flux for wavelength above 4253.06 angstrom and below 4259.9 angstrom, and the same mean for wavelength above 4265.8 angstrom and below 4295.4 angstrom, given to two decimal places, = 5.26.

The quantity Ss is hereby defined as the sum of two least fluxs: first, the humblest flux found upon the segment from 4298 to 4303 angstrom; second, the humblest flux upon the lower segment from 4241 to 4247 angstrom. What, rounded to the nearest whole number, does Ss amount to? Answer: 318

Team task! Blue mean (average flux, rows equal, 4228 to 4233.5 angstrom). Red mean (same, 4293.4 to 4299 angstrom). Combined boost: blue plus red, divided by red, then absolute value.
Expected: 2.06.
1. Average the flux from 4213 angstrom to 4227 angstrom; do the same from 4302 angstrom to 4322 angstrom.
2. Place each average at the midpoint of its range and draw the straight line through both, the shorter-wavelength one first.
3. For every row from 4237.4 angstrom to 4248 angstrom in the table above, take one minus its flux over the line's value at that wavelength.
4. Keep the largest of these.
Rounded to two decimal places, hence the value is 0.15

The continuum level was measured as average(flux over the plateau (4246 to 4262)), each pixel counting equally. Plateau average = 209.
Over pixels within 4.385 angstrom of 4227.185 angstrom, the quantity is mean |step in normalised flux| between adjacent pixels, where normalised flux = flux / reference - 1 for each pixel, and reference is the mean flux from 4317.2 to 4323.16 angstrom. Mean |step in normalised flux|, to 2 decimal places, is 0.19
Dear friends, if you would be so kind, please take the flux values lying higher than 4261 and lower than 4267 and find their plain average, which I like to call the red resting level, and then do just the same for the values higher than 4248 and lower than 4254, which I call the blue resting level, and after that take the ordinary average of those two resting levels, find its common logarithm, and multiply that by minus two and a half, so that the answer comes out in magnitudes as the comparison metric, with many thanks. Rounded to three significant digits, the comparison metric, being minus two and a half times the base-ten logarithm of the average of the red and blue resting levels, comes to -5.80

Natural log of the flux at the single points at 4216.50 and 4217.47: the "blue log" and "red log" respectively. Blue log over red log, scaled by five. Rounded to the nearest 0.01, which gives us 5.20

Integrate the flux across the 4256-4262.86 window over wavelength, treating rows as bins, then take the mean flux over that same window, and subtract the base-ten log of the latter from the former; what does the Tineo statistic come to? 1387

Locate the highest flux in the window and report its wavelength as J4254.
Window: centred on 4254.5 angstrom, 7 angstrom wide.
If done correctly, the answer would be 4251.59 angstrom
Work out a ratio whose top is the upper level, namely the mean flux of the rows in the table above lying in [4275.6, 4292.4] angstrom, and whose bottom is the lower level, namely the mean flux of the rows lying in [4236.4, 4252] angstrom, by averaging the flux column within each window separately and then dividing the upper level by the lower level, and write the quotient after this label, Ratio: 0.917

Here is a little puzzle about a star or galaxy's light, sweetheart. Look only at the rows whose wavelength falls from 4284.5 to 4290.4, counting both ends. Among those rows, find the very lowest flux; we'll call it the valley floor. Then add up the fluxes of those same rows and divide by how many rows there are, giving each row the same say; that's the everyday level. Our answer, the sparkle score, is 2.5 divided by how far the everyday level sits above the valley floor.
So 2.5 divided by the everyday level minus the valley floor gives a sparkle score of 0.12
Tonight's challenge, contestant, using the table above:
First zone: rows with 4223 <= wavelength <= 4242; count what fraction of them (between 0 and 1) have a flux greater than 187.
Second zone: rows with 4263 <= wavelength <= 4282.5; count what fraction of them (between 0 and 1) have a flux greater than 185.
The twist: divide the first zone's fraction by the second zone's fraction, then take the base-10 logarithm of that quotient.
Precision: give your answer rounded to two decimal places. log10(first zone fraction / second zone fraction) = -0.06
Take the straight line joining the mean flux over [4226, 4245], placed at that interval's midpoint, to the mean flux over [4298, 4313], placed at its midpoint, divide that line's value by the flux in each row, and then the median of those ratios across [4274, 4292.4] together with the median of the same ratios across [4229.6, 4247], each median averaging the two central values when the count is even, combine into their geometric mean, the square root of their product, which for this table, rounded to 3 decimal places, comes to 0.895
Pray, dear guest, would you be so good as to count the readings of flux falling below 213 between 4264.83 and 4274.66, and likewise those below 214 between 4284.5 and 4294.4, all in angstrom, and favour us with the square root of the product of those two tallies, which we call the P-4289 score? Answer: 9.5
